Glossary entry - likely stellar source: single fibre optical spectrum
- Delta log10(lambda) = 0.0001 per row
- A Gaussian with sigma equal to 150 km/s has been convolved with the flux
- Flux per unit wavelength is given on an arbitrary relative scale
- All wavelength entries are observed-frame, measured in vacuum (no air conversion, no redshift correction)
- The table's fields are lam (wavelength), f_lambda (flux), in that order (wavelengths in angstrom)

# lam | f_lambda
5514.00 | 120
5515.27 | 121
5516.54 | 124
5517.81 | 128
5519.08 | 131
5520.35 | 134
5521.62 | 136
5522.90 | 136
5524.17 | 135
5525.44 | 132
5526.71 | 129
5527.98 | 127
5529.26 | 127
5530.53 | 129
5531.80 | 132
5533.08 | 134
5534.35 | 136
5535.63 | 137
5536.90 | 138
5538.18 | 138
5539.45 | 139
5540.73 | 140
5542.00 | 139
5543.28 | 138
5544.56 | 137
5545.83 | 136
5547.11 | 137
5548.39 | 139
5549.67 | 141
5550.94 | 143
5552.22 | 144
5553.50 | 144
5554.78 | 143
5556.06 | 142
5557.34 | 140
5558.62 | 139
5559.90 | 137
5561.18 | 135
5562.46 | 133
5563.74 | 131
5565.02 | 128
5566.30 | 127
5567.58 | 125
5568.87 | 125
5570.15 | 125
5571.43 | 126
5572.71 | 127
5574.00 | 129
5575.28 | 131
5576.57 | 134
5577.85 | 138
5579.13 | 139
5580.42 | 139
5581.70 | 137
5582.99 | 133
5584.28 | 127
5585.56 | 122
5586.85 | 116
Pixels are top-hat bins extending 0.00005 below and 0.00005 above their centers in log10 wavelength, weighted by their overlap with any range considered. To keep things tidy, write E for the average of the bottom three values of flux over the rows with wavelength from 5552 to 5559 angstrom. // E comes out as 140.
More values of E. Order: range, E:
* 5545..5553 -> 137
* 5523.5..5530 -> 128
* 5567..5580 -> 125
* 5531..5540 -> 134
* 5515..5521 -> 124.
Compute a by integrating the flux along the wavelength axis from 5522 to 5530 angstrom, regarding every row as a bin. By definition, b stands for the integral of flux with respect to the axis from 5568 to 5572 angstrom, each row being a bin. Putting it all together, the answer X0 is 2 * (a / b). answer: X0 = 4.2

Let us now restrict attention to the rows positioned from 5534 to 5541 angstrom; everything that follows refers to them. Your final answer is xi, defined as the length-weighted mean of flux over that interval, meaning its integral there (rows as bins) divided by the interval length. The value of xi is 137.9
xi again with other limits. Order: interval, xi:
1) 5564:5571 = 126.3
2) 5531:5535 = 133.7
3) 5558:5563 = 136.1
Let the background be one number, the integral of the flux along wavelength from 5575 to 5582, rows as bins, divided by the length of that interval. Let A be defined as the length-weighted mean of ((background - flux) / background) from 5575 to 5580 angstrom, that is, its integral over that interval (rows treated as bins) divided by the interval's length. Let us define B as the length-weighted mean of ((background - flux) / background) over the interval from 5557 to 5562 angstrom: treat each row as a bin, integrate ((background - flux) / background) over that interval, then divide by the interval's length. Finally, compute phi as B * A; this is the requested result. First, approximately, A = 0.005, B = -0.006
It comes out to 0.0000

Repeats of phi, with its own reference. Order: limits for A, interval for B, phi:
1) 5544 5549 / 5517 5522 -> -0.0002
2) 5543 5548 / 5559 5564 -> 0.0000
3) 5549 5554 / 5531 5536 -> -0.0007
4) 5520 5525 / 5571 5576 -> 0.0006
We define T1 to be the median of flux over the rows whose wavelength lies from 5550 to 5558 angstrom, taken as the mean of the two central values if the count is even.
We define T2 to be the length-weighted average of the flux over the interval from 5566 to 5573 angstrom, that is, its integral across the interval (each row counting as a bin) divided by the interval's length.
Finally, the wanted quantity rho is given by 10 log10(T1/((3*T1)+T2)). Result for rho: -5.89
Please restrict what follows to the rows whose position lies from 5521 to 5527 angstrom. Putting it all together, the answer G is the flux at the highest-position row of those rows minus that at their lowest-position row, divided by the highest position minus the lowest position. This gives -1.4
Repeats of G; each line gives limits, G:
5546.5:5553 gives 1.4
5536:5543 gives 0.2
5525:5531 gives -0.6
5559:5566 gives -1.8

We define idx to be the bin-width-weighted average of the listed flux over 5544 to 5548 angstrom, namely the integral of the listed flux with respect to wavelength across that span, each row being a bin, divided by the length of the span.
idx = 137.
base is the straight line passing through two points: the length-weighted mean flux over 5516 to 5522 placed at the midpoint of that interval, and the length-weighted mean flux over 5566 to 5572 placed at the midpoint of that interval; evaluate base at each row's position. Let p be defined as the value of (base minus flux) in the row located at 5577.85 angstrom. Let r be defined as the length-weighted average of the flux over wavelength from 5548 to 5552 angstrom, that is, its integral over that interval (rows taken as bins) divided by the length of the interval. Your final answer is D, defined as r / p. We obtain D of -11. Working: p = -13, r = 142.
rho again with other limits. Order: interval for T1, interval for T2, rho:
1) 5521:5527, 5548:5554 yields -6.08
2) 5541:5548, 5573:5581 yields -6.00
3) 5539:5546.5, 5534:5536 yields -6.00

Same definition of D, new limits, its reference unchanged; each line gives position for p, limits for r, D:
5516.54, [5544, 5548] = 20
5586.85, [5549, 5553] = 19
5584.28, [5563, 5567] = -42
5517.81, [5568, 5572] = 47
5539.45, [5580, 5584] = -13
